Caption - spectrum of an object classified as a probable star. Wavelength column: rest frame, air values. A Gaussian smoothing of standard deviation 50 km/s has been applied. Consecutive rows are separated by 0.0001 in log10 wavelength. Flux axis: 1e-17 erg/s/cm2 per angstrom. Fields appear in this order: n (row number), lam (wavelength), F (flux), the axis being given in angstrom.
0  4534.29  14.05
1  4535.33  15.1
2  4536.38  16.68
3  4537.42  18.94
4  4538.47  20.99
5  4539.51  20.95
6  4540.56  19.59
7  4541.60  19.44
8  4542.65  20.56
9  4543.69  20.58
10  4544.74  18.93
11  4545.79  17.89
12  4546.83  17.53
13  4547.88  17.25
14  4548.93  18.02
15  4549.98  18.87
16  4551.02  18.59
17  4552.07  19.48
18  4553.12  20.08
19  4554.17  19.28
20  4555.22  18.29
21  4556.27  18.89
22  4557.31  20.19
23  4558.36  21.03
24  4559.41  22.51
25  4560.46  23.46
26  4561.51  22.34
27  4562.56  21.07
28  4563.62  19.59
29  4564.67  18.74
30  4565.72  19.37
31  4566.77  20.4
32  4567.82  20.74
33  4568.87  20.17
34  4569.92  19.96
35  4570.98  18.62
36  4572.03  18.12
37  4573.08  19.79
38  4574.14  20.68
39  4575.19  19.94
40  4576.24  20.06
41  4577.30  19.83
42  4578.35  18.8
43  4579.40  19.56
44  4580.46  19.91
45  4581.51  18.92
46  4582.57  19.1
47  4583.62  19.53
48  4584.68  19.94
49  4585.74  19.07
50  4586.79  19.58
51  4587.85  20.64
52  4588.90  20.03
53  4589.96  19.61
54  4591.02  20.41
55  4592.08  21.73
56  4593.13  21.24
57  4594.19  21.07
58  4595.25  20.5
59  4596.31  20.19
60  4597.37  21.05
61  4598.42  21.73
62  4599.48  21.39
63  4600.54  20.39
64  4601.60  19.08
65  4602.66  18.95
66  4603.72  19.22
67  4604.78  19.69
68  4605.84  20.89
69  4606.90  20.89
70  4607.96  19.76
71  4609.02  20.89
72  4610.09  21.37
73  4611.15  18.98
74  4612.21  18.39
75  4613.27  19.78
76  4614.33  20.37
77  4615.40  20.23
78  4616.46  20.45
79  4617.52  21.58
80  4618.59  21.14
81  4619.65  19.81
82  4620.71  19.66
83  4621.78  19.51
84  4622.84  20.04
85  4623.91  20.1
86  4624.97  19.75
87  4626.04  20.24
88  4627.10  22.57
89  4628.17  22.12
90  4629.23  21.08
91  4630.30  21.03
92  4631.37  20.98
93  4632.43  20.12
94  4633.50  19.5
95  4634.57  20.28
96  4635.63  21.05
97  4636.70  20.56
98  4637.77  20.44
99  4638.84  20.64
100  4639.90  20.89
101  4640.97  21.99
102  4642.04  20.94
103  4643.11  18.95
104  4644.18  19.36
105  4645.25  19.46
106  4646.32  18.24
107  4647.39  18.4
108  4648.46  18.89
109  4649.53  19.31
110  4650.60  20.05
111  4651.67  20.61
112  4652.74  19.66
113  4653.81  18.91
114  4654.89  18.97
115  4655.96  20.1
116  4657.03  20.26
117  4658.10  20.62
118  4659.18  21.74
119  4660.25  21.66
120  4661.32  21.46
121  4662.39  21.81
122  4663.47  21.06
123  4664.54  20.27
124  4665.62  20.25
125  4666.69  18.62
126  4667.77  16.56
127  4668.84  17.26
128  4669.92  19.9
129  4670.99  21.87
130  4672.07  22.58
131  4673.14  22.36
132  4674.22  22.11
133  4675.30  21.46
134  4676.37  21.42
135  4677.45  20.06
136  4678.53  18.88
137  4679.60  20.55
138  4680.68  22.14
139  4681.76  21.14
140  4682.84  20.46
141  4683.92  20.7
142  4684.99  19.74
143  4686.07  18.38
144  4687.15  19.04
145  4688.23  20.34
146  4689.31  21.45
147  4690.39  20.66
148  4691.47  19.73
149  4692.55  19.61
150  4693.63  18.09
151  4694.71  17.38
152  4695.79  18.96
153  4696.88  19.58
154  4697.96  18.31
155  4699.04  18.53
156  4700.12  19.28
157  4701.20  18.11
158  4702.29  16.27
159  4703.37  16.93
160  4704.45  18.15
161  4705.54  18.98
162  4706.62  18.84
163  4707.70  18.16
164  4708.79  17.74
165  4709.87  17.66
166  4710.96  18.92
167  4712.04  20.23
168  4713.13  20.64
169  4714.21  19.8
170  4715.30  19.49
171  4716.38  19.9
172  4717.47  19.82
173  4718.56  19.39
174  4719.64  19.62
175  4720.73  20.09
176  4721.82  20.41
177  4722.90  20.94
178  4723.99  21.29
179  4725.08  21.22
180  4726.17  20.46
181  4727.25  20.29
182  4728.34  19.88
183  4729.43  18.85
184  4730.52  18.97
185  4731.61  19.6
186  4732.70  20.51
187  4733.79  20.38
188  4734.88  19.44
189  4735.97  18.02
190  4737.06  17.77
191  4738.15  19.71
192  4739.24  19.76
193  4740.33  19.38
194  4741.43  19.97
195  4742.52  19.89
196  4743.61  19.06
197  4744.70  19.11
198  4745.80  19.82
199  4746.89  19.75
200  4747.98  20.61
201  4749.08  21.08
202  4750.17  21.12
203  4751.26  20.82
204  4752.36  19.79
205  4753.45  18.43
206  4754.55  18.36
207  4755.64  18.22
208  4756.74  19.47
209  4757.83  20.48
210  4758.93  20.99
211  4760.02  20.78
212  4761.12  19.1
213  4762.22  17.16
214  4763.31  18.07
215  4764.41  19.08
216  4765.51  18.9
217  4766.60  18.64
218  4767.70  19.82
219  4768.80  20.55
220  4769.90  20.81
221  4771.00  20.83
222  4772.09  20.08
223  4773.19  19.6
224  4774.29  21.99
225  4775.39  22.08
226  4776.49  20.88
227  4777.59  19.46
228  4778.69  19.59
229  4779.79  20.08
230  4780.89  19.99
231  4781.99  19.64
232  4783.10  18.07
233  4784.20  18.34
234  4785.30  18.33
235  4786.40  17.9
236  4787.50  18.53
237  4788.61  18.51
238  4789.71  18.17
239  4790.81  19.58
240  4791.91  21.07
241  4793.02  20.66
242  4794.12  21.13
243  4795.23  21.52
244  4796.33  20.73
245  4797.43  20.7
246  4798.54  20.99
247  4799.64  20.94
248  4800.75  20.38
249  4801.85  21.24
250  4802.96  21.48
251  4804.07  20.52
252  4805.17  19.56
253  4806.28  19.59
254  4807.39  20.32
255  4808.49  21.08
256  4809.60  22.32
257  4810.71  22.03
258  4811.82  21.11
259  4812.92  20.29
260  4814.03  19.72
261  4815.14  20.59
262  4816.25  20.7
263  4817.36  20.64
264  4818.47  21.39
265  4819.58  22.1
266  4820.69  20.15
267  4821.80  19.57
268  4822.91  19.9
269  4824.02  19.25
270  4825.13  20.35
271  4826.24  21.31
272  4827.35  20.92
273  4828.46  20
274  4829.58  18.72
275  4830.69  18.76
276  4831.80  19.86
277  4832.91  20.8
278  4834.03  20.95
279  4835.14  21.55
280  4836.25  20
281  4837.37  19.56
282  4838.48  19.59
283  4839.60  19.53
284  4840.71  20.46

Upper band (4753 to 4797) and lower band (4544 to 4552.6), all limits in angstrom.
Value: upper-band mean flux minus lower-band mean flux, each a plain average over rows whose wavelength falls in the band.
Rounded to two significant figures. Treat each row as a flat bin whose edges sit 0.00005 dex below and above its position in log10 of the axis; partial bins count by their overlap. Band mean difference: 1.3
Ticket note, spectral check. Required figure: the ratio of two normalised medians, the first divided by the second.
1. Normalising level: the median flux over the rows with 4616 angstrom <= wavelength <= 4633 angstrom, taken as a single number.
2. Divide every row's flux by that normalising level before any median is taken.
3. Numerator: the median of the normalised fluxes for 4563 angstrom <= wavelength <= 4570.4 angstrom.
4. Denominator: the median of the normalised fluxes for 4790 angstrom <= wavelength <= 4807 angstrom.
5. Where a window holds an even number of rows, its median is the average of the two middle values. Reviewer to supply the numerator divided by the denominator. 0.96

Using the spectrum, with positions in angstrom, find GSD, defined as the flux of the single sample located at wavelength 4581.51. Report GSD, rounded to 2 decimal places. 18.92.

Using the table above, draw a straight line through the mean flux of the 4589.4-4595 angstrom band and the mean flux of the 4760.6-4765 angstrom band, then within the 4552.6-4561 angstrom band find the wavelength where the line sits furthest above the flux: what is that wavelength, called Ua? 4555.22 angstrom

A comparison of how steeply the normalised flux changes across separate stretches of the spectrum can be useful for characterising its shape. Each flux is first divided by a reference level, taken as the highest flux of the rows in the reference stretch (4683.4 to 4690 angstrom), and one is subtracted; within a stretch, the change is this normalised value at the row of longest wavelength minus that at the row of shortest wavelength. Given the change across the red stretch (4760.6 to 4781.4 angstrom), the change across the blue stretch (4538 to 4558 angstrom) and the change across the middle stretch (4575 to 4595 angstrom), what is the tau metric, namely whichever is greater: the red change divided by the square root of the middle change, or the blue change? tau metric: 0.18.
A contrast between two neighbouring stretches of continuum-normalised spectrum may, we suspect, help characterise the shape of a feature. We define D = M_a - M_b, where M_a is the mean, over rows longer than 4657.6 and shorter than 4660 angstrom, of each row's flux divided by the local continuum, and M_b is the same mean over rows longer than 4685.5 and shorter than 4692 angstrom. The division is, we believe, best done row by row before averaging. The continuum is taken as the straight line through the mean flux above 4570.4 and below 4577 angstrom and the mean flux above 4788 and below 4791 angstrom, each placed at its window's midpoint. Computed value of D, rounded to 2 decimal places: 0.06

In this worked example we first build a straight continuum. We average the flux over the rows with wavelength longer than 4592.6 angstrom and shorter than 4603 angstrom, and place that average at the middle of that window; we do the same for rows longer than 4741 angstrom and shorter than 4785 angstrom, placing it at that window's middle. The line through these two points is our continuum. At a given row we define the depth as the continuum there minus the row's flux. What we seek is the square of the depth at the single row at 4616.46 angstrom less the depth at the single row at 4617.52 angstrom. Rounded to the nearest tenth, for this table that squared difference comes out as 1.3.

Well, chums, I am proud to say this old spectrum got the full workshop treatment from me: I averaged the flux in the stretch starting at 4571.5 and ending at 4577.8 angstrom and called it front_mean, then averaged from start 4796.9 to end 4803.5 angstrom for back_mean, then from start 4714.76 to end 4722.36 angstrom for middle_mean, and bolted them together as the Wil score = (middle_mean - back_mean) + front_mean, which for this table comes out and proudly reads 18.6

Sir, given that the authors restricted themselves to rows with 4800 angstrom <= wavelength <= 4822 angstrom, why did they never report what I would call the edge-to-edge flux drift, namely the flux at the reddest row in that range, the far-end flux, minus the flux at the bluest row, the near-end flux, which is -0.8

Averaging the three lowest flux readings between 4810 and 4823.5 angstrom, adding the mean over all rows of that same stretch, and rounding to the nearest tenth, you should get 40.4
